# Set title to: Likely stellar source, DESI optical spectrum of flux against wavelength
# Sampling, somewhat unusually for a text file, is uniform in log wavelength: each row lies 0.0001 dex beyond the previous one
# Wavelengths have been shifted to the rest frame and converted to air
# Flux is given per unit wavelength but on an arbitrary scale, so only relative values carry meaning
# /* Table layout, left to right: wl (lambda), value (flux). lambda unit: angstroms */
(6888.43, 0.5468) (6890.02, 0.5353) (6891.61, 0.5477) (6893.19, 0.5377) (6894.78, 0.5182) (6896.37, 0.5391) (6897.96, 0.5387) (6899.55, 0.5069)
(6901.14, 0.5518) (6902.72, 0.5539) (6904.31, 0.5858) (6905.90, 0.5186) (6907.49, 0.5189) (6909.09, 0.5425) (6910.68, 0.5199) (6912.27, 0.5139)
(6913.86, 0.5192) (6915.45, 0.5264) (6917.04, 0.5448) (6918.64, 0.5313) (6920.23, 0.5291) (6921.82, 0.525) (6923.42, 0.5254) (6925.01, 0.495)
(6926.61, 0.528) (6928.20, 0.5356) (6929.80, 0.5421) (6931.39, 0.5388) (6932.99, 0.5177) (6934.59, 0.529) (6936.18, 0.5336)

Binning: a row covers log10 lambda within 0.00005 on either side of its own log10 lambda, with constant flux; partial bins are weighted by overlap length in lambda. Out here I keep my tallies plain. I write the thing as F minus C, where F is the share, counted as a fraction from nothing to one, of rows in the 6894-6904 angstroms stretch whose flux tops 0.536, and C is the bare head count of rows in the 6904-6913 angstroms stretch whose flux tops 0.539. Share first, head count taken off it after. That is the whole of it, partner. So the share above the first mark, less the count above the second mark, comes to -1.33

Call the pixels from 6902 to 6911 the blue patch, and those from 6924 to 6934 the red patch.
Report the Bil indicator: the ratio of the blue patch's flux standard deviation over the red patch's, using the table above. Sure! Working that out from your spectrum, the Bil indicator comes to 1.53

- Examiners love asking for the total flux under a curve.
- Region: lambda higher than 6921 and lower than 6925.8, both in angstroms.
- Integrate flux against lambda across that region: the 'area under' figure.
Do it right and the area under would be 2.5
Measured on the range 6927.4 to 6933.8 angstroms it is 3.4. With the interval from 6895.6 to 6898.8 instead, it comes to 1.7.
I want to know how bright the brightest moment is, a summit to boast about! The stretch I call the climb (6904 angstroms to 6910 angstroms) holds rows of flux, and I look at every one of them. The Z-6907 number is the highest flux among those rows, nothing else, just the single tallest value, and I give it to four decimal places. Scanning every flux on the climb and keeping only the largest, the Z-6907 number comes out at 0.5858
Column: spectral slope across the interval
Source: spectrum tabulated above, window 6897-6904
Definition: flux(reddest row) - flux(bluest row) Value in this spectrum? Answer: 0.015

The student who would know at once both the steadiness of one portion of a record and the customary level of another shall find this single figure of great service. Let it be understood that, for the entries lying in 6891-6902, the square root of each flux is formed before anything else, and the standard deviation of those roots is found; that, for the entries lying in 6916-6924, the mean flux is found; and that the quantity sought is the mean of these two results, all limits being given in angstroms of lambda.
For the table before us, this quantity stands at 0.271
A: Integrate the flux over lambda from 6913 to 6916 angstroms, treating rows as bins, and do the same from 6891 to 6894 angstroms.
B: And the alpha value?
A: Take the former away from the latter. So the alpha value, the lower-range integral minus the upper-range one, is 0.06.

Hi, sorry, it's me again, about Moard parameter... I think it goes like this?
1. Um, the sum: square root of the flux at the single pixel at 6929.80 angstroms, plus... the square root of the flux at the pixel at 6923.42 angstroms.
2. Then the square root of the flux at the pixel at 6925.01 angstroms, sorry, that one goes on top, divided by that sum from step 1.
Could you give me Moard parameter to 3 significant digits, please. 0.482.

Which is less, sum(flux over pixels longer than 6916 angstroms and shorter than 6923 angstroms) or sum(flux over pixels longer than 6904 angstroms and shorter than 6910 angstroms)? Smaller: 2.13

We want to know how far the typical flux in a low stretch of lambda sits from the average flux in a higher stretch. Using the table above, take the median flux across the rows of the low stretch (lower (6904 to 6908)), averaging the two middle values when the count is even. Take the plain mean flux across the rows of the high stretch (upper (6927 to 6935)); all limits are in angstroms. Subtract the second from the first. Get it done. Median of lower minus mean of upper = -0.014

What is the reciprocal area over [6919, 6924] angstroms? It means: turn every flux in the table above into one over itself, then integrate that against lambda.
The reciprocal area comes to 9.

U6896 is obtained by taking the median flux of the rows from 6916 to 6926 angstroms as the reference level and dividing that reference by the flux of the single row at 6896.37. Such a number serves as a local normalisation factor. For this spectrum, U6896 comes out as 0.978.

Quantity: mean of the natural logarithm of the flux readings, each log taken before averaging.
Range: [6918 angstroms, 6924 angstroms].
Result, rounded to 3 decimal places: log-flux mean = -0.639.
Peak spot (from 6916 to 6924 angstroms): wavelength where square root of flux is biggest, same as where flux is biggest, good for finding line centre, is 6917.04 angstroms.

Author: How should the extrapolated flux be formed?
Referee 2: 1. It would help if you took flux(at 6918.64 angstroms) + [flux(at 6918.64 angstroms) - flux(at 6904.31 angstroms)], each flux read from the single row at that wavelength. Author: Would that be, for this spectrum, 0.477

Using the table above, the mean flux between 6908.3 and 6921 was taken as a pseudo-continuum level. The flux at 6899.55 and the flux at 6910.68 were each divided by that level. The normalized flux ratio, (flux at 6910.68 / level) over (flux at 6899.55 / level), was 1.03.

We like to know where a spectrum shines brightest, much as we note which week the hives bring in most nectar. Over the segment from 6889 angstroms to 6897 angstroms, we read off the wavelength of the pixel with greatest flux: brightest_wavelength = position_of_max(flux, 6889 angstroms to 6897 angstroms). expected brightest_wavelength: 6891.61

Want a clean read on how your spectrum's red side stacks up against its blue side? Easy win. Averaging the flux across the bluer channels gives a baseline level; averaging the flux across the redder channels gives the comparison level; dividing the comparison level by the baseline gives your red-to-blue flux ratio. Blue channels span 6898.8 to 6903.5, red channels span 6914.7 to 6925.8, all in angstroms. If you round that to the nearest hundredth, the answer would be 0.98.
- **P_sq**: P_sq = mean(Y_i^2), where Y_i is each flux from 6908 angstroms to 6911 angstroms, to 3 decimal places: 0.282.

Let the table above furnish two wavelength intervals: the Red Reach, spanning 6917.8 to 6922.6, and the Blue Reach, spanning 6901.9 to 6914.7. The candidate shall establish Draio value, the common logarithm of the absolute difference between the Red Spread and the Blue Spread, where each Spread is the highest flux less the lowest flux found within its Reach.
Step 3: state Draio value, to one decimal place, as -1.2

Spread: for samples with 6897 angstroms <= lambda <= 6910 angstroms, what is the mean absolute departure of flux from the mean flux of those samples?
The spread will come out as 0.019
